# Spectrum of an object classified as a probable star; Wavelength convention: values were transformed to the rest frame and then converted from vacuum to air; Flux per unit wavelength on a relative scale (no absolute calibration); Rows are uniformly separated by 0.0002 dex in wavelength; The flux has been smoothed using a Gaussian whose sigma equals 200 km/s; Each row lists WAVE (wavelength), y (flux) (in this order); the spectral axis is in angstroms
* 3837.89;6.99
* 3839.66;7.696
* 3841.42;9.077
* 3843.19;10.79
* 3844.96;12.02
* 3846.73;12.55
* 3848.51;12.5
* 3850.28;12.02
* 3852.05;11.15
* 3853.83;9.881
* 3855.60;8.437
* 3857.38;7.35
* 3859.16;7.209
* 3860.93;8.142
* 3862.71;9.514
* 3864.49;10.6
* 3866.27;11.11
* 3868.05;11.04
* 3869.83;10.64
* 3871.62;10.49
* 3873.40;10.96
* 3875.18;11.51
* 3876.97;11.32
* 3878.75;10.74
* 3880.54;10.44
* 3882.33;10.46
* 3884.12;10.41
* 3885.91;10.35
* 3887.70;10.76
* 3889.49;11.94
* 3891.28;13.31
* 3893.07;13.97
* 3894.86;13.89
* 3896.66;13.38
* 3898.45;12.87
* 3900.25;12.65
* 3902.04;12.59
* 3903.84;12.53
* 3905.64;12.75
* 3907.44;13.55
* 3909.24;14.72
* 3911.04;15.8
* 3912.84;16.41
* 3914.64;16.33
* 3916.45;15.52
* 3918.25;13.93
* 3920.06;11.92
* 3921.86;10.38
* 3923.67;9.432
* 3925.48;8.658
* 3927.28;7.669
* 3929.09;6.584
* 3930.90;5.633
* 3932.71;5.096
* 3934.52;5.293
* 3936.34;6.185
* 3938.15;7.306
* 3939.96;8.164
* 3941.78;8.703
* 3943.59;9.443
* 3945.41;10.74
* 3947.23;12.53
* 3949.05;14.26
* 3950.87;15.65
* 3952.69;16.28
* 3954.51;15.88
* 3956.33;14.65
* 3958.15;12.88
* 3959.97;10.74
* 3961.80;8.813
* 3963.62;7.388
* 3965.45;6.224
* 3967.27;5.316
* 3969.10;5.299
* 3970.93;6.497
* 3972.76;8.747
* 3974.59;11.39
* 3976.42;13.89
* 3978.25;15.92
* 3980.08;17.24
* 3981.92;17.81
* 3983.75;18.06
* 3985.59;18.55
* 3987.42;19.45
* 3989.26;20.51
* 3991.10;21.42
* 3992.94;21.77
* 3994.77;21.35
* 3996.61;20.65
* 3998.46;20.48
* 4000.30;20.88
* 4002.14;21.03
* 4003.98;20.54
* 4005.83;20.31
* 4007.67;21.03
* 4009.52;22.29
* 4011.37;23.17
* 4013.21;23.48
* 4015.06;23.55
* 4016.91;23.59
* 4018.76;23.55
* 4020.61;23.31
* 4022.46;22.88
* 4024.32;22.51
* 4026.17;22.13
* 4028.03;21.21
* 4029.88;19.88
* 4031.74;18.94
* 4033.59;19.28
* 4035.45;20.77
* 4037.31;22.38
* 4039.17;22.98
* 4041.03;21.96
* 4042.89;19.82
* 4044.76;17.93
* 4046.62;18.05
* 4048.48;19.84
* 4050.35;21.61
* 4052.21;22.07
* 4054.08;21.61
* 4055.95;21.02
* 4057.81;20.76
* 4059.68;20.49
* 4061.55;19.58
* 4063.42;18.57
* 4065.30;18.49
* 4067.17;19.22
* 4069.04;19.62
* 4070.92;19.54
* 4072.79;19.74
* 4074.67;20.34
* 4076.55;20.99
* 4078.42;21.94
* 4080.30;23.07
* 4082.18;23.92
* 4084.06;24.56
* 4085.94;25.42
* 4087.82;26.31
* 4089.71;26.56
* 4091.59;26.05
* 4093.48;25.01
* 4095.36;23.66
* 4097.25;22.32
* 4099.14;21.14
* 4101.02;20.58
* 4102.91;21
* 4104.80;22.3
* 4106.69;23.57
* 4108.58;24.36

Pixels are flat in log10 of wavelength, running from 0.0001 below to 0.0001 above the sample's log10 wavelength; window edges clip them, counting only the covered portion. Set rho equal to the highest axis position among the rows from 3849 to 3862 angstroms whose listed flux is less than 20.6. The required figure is 3860.93 angstroms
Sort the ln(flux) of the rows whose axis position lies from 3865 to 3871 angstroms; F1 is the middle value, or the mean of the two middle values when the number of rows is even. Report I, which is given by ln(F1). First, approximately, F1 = 2.4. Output 0.88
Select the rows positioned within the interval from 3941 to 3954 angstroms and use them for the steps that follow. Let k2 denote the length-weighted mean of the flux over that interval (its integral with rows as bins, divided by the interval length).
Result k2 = 13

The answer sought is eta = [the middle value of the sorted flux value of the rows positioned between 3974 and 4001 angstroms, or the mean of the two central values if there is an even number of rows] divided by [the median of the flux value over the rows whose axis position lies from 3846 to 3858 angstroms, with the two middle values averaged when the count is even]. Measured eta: 1.74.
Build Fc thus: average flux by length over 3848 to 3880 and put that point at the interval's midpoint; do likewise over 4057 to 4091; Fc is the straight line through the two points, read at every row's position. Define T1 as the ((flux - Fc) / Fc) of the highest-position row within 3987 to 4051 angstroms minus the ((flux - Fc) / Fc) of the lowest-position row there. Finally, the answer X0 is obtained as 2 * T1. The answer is -0.2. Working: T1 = -0.09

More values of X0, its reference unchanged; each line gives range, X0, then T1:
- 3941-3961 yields 0.2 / 0.09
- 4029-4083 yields 0.1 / 0.05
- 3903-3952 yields 0.1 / 0.04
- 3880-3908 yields 0.3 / 0.14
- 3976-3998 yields 0.7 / 0.33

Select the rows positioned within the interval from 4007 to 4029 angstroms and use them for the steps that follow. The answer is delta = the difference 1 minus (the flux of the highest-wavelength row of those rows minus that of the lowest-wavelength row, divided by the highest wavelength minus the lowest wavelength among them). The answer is 0.99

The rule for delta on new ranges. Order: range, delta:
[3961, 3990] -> 0.57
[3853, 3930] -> 1.04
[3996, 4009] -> 0.97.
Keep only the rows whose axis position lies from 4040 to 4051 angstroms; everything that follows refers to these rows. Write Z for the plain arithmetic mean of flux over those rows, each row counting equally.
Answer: 19.9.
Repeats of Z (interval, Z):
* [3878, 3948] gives 11.1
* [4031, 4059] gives 20.6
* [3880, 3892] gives 11.1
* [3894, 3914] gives 13.7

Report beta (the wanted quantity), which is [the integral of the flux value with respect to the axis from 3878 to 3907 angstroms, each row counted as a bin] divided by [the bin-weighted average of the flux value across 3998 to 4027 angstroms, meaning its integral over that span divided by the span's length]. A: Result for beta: 16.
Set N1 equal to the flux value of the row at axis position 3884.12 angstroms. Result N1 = 10.41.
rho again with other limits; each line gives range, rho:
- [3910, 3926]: 3925.48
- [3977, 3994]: 3989.26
